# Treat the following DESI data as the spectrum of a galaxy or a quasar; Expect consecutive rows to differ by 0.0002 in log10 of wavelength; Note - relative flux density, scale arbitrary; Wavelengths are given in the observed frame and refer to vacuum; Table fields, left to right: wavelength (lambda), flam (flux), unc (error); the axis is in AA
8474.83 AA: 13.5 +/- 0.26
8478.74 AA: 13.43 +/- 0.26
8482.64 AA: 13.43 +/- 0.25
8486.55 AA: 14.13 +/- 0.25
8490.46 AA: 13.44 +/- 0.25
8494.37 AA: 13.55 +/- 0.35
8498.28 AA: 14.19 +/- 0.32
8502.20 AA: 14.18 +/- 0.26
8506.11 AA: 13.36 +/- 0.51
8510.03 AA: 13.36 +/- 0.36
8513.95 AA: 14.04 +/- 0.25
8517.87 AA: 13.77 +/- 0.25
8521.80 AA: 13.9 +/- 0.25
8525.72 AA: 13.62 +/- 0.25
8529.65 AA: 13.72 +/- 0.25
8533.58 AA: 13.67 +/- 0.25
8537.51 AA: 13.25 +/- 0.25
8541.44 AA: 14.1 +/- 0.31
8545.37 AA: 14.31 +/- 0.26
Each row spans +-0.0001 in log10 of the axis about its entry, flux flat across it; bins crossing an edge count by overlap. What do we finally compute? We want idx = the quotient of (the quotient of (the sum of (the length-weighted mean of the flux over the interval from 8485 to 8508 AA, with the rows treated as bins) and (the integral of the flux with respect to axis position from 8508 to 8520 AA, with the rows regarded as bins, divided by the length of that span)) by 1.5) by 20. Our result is 0.917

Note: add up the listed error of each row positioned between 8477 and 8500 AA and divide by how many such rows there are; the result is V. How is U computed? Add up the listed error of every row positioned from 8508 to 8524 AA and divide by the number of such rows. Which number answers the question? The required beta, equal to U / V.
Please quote 0.99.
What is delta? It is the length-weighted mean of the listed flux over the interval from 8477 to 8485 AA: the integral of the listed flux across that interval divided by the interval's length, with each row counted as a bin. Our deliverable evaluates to 13.47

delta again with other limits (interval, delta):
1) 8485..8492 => 13.78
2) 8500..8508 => 13.79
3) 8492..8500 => 13.84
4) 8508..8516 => 13.70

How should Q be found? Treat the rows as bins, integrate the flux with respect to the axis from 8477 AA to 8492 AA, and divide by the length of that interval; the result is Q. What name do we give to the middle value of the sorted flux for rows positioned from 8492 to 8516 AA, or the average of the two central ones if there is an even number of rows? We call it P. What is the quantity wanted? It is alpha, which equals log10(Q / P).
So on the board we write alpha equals -0.0057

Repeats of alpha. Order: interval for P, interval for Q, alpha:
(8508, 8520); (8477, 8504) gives -0.0002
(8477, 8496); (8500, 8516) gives 0.0097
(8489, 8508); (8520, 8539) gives 0.0029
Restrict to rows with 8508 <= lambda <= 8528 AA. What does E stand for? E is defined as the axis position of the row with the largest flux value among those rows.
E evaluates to 8513.95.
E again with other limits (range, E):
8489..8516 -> 8498.28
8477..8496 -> 8486.55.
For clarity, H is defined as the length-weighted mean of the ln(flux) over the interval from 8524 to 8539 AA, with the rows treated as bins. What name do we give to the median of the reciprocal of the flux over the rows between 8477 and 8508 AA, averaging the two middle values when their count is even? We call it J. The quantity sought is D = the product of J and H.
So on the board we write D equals 0.193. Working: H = 2.61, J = 0.0741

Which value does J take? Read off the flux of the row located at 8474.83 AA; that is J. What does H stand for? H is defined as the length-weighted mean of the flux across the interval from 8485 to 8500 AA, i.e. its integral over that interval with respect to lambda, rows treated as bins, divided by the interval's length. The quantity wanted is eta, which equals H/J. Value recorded 1.02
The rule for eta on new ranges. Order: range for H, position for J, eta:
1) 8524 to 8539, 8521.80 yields 0.98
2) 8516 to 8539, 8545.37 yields 0.95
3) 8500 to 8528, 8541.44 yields 0.98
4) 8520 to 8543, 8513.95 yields 0.98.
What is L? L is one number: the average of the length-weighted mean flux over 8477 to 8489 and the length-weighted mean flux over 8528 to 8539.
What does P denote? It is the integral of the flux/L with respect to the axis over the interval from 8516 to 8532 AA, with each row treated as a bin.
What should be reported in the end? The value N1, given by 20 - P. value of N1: 3.8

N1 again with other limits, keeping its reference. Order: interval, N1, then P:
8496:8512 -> 3.8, 16.2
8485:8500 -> 4.8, 15.2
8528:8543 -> 4.9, 15.1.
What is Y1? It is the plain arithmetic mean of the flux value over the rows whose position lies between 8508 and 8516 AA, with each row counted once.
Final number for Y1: 13.7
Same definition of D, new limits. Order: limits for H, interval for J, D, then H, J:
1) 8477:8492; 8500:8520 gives 0.190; 2.61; 0.0726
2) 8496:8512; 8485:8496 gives 0.194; 2.62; 0.0738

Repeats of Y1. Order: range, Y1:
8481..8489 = 13.8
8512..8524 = 13.9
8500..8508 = 13.8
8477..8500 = 13.7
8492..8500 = 13.9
